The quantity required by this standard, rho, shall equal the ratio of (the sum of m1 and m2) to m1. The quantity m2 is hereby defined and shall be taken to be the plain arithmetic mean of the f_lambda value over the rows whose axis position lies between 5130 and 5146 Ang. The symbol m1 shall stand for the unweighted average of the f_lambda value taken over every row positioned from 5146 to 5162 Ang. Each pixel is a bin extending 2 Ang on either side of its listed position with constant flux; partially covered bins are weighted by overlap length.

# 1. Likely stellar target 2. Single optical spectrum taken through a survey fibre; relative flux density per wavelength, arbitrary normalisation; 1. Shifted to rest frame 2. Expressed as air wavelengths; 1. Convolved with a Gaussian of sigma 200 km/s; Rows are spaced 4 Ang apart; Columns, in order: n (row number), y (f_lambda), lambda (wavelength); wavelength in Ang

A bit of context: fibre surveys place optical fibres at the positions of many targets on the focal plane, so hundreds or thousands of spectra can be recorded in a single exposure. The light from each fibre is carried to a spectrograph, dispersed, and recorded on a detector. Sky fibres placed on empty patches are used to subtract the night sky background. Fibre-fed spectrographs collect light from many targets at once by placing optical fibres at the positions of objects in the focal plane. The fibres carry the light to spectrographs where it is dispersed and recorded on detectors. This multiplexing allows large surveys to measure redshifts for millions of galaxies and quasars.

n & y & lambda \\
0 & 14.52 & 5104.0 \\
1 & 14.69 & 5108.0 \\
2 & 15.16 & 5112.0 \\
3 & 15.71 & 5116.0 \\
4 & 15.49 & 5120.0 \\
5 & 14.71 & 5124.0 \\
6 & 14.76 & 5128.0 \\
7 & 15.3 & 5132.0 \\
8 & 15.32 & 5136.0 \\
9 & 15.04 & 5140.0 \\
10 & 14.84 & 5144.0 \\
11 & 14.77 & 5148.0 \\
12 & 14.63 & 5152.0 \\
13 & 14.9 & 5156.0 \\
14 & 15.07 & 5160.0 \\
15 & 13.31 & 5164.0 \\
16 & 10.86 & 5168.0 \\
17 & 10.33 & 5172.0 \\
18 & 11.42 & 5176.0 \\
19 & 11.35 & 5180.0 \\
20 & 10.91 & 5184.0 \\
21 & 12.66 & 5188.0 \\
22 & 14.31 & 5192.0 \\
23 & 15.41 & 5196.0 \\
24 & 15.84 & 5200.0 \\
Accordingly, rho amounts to 2.02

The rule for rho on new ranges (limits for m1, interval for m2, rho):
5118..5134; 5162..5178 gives 1.76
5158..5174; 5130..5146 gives 2.22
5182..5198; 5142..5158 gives 2.11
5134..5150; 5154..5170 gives 1.90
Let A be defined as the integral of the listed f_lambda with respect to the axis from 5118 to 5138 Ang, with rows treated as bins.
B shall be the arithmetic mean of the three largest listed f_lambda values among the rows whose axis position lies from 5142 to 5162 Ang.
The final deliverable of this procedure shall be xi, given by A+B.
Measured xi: 317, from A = 302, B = 14.9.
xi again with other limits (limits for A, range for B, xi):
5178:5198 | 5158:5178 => 272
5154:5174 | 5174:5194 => 271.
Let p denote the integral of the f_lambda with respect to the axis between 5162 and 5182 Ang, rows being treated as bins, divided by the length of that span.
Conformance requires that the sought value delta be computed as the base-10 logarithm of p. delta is 1.06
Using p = 11.5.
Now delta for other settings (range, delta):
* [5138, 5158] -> 1.17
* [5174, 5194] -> 1.08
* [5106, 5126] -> 1.18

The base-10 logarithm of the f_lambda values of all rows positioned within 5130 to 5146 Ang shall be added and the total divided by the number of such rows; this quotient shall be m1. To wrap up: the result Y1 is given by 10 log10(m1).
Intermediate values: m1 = 1.18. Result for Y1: 0.718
